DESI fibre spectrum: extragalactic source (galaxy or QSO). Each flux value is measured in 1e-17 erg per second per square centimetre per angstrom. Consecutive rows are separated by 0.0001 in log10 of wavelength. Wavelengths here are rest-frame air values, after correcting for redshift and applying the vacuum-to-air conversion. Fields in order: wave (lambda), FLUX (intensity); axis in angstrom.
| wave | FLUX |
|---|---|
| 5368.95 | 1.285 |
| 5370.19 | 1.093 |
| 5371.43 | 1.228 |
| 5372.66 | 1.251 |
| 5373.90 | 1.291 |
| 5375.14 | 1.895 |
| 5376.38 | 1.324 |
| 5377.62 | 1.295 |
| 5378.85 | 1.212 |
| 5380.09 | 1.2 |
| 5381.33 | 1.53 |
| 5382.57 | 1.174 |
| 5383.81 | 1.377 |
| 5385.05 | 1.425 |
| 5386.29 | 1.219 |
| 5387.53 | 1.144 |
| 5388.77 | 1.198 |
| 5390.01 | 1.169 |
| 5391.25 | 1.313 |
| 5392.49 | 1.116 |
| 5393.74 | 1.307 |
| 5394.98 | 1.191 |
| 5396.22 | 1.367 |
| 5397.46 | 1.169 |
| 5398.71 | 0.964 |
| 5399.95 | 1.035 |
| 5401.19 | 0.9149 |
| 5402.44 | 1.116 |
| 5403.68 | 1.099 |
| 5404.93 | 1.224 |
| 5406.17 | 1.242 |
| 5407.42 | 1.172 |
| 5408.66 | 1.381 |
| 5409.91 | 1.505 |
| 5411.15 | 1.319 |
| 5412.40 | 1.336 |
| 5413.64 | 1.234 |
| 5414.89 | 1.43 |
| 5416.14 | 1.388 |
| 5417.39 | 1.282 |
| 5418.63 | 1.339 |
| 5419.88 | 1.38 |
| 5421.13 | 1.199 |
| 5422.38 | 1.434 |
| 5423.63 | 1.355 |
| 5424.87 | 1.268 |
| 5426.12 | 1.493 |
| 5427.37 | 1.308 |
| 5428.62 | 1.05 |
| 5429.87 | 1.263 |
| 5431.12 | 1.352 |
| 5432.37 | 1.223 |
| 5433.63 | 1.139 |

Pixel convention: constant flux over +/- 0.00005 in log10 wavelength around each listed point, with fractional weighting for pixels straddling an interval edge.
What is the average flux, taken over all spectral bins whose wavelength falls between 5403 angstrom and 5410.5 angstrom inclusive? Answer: 1.27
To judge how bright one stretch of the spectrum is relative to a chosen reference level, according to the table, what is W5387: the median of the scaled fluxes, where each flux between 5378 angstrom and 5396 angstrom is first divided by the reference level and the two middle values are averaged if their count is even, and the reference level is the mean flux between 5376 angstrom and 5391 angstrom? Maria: 0.95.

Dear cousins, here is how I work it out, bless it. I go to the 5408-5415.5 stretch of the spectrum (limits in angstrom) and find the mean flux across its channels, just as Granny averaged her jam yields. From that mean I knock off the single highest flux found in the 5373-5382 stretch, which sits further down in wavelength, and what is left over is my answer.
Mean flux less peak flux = -0.53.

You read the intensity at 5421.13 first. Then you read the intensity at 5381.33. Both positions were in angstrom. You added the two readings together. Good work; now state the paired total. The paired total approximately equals 2.73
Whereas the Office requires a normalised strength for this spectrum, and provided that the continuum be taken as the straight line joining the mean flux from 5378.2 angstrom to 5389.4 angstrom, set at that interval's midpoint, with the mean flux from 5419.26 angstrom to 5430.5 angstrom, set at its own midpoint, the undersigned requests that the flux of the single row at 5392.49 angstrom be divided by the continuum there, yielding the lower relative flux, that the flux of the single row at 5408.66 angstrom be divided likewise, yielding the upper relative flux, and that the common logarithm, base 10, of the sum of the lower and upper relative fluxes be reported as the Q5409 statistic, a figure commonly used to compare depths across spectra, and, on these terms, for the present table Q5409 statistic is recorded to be 0.287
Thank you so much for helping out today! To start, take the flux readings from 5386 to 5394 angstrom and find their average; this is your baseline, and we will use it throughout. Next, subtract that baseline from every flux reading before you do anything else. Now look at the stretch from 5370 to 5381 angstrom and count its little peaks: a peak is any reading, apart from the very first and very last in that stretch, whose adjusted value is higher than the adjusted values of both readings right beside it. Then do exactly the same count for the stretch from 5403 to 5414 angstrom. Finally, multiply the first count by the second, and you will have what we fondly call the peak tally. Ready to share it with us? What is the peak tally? 3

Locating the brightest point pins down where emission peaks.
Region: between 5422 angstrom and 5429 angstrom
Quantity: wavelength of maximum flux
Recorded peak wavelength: 5426.12 angstrom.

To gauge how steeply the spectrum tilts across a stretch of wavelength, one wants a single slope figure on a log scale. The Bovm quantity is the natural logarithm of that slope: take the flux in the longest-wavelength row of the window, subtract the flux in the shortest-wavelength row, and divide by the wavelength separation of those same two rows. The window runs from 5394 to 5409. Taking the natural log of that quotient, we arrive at -4.3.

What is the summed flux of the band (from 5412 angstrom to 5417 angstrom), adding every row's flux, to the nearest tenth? 5.4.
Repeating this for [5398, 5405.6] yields 6.4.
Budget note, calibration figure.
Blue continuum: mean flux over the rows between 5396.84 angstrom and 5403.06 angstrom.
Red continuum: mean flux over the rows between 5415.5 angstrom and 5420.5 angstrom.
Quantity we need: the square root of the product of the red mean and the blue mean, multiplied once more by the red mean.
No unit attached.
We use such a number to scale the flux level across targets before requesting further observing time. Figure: 1.59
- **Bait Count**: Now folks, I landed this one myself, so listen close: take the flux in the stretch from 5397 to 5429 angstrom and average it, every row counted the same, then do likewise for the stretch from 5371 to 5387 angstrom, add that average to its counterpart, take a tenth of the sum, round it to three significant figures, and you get 0.260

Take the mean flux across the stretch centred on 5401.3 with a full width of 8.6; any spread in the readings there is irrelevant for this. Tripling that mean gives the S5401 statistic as 3.2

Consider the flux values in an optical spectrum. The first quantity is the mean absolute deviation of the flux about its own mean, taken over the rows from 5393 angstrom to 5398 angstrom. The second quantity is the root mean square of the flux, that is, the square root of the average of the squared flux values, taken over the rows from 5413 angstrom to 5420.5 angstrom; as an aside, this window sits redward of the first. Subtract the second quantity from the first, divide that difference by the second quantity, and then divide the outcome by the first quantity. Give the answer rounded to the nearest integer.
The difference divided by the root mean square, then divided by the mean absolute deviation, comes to -12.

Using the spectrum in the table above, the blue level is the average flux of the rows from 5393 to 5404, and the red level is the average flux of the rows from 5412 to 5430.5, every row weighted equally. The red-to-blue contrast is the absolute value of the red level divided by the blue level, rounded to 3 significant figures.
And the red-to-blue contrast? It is 1.17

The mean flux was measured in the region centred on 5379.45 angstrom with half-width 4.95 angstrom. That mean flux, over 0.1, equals 13.8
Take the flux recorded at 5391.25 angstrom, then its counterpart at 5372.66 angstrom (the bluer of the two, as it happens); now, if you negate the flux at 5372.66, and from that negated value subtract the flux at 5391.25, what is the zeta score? -2.56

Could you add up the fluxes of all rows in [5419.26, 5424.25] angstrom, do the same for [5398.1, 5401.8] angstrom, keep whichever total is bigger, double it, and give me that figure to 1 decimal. 10.7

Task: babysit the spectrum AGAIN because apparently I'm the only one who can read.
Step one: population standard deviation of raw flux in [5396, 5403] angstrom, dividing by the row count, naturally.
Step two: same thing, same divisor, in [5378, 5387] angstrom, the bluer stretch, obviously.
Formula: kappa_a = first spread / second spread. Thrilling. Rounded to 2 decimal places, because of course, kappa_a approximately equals 1.16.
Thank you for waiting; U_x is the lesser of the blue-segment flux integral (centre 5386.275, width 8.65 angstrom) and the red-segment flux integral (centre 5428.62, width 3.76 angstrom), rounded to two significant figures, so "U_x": 4.5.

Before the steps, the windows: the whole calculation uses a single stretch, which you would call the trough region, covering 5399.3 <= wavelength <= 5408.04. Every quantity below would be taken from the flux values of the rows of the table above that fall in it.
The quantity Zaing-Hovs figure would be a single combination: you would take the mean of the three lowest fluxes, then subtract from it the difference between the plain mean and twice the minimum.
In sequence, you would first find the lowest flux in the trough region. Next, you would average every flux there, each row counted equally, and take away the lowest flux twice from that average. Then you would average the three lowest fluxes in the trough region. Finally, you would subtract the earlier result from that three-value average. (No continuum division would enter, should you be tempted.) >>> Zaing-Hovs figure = 1.7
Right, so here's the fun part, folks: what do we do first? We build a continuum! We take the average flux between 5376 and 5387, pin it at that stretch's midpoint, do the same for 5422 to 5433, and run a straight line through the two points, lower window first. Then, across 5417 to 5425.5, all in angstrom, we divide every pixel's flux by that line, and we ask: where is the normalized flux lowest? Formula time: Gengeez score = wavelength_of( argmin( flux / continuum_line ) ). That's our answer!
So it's 5421.13 angstrom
